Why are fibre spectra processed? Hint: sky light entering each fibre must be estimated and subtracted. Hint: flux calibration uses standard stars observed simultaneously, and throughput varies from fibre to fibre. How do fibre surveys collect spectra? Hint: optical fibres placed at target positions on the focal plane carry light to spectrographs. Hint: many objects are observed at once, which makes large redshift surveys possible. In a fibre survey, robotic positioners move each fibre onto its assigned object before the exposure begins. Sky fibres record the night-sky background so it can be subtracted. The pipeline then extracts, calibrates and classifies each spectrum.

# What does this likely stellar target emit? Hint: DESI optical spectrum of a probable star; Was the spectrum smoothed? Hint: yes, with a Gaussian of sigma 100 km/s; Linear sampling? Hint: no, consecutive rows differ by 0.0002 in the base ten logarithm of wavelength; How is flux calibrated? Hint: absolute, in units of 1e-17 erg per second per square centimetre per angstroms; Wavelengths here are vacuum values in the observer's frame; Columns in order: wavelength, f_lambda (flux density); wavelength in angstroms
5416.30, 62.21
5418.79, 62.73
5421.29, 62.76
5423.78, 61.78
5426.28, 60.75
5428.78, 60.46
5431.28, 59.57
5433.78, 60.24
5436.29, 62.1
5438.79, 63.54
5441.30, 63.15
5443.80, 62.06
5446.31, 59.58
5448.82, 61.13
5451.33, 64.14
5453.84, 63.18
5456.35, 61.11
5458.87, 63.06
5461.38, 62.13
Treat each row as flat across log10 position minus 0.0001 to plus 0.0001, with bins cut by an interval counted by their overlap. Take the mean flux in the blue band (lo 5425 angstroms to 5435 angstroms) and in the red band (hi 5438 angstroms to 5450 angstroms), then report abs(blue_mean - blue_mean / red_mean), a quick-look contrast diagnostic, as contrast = 59.3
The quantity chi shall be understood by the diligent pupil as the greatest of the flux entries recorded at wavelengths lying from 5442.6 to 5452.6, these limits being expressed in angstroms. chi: 64.14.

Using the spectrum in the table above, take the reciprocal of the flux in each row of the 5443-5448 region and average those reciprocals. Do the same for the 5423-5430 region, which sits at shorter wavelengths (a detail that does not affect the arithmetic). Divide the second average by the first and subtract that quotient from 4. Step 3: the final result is 3.003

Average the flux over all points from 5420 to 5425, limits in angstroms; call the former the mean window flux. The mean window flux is 62.3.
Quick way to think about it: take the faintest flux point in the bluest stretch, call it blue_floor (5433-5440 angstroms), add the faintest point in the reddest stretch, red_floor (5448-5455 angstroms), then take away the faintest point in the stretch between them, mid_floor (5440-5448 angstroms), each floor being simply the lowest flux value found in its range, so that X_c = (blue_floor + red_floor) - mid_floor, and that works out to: 61.8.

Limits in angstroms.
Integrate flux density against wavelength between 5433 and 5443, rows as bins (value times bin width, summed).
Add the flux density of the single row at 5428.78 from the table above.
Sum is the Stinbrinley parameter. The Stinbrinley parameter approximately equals 684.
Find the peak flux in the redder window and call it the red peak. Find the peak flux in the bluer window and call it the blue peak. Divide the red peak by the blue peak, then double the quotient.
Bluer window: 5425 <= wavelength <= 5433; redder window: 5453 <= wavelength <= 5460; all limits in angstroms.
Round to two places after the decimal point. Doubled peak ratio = 2.08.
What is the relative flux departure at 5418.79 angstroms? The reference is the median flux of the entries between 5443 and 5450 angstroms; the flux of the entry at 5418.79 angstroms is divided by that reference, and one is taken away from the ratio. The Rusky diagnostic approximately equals 0.026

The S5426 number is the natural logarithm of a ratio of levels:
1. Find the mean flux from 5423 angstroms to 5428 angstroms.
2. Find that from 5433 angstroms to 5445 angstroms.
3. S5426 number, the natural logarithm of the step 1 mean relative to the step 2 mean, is -0.02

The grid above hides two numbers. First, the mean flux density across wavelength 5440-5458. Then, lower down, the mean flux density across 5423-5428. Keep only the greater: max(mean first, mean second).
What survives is 62.1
